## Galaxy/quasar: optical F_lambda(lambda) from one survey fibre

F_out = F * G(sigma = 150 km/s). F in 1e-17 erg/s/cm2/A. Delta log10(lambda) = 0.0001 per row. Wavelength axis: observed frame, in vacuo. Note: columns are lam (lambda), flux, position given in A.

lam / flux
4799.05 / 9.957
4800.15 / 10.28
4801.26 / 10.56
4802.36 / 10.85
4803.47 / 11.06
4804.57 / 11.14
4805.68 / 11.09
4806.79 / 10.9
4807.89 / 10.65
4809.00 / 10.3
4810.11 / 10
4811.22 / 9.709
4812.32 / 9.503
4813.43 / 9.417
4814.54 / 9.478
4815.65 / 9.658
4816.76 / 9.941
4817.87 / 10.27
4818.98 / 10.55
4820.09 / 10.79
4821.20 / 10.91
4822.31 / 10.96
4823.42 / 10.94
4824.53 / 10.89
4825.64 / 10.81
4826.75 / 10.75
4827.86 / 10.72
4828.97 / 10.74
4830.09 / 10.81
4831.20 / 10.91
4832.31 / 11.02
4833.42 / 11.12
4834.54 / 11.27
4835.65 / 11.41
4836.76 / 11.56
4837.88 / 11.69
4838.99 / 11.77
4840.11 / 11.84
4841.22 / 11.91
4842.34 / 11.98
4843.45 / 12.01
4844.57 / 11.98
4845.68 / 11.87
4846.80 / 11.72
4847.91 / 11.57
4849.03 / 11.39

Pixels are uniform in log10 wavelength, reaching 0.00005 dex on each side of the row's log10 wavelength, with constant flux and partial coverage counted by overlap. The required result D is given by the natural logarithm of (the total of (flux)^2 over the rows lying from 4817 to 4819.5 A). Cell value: 5.4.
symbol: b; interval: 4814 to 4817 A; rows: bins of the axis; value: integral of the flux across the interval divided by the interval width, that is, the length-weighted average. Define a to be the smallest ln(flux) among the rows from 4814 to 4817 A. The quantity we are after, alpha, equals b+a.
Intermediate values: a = 2.25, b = 9.7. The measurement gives 11.9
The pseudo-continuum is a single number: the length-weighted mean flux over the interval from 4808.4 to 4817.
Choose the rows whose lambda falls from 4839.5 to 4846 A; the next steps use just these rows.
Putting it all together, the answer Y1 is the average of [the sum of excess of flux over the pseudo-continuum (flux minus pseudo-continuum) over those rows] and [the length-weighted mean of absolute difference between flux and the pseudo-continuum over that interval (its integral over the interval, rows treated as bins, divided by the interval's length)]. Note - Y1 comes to 8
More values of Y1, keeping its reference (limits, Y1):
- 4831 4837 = 5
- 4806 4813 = 2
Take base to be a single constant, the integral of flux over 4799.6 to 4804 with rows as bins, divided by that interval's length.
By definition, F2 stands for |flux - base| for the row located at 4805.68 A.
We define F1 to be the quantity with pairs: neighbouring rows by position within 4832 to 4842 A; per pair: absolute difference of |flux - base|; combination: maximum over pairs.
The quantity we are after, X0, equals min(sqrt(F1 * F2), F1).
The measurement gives 0.15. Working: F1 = 0.15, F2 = 0.4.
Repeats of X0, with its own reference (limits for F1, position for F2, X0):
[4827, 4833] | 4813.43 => 0.11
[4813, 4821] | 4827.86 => 0.11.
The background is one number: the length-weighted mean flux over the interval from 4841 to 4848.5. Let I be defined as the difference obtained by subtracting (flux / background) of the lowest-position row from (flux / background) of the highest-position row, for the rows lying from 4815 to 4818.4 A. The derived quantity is 0.052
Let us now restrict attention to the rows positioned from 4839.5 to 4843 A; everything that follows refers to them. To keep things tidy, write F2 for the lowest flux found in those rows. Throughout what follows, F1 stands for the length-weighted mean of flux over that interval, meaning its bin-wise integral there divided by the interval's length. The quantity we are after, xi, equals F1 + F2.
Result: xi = 23.7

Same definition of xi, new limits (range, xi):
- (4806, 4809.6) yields 20.9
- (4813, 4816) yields 18.9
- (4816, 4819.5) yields 20.2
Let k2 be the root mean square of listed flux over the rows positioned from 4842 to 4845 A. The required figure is 12.0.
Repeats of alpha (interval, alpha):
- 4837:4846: 14.3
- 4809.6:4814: 11.9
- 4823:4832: 13.2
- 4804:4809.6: 13.1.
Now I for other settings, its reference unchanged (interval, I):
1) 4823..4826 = -0.011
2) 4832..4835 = 0.021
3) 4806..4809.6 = -0.051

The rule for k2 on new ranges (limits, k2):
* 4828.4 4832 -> 10.8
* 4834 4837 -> 11.4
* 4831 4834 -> 11.0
